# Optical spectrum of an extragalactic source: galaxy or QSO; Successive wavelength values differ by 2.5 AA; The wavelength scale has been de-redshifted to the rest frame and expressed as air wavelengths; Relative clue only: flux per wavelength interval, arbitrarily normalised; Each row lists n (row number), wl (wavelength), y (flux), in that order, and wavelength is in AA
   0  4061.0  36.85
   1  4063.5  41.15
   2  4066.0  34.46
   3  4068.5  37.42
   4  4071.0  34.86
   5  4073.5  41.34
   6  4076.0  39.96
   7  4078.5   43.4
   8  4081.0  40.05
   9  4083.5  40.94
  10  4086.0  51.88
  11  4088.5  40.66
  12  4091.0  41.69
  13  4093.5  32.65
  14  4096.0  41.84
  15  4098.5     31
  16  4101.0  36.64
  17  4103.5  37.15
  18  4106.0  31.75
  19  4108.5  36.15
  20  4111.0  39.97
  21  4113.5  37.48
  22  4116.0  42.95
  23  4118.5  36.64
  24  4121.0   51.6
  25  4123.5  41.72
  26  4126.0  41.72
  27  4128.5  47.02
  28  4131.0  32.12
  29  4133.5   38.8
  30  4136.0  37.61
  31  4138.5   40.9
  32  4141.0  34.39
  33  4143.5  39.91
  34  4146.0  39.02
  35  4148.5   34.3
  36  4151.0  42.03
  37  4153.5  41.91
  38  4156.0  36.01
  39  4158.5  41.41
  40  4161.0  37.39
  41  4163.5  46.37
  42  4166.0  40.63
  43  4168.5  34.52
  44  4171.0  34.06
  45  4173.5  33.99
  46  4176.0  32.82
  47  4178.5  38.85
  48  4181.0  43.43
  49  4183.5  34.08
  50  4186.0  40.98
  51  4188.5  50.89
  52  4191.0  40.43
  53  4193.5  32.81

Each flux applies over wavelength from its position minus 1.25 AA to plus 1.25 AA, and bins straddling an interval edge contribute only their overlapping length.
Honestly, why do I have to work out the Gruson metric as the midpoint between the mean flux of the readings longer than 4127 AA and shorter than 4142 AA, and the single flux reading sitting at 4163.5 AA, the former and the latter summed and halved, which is 42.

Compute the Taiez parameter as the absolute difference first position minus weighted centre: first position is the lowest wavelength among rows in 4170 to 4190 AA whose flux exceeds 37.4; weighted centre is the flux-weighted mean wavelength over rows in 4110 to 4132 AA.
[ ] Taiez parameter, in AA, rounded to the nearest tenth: 57.5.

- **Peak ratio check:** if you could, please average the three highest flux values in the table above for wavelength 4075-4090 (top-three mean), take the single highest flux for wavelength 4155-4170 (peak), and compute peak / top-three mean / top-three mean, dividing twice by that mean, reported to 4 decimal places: 0.0225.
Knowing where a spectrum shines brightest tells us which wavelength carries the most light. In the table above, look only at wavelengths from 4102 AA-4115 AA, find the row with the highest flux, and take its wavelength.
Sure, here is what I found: 4111.0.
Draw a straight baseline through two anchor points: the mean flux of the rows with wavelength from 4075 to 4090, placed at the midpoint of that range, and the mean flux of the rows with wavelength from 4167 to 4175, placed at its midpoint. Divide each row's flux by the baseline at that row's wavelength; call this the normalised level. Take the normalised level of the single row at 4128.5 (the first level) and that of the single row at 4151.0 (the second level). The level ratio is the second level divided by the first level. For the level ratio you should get 0.95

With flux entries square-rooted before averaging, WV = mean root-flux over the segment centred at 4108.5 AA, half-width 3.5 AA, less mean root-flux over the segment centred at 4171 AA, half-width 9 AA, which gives -0.11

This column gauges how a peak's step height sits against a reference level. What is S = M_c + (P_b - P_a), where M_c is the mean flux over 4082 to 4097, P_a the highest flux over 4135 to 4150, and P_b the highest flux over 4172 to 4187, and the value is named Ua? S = 44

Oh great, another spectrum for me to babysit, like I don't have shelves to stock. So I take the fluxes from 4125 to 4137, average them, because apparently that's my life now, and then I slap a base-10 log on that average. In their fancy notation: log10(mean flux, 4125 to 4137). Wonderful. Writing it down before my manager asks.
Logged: 1.60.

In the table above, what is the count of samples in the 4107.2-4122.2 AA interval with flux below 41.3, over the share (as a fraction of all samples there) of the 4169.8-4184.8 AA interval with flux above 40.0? 24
